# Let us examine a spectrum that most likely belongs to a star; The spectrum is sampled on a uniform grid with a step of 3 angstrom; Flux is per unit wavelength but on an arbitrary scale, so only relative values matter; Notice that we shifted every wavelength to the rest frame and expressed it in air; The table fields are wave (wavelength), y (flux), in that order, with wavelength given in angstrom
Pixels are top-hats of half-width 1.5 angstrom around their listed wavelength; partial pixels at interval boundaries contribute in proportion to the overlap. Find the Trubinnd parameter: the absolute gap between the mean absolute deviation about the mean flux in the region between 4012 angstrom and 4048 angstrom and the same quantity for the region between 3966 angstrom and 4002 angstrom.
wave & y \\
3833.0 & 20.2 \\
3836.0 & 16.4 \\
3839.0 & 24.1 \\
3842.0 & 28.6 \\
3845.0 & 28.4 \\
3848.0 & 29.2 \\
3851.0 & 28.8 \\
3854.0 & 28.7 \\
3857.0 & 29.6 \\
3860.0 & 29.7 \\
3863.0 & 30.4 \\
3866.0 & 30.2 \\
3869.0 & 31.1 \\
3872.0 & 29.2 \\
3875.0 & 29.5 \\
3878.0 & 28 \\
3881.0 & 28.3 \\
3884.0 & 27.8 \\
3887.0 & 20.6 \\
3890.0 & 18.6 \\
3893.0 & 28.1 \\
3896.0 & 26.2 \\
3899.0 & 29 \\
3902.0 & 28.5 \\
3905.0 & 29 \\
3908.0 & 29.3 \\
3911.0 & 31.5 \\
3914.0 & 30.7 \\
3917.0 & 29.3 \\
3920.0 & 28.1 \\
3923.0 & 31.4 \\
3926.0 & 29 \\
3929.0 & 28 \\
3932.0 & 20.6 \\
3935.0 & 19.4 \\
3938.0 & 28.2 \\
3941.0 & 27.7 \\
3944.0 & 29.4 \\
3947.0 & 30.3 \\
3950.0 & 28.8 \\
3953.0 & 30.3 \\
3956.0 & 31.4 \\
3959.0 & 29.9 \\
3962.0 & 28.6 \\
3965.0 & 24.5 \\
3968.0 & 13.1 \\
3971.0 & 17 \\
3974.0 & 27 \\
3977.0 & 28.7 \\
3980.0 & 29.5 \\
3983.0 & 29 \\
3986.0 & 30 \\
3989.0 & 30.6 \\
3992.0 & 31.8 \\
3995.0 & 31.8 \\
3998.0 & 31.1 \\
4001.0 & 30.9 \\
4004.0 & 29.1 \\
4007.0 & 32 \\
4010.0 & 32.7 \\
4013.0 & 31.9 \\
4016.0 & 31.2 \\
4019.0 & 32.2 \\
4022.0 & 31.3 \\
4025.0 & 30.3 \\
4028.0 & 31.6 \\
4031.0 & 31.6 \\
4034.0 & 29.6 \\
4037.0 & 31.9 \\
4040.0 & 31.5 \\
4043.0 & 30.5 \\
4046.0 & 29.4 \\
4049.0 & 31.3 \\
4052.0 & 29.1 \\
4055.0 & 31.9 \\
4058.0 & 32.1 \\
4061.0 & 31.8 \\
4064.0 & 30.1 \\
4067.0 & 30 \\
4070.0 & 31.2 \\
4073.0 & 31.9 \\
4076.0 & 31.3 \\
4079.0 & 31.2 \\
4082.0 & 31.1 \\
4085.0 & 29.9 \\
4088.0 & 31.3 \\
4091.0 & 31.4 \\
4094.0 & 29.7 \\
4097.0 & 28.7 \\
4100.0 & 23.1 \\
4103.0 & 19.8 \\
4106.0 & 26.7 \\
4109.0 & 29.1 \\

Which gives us 3.5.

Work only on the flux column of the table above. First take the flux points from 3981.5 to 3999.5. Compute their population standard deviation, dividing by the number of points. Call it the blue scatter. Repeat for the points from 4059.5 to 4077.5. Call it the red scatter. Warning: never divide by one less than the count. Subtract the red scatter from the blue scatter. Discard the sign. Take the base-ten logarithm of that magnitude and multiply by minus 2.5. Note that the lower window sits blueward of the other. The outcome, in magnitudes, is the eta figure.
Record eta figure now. 2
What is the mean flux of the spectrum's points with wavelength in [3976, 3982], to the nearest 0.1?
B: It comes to 29.1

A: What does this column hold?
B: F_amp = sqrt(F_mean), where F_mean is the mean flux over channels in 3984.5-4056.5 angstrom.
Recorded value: 5.57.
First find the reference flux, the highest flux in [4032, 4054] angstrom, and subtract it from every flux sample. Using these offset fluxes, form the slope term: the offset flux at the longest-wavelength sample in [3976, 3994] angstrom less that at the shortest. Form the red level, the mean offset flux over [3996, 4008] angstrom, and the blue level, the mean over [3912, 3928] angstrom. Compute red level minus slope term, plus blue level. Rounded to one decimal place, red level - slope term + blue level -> -6.4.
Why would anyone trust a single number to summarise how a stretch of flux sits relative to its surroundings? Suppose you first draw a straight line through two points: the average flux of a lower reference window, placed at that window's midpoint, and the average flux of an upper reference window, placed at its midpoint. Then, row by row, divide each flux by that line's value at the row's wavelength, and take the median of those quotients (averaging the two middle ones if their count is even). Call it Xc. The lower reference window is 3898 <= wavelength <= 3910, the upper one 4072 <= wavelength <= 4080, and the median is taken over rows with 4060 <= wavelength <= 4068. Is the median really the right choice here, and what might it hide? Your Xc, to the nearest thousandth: 0.962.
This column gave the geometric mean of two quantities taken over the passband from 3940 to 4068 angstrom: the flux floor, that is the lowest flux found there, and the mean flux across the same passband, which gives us 20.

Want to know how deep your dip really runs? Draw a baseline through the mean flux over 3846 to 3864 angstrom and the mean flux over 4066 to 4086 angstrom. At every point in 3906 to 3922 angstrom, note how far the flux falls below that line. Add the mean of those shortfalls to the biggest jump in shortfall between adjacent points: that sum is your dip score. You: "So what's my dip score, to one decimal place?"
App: 2.2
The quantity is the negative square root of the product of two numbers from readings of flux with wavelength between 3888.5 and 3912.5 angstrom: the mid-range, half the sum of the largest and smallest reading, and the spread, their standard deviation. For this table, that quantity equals -10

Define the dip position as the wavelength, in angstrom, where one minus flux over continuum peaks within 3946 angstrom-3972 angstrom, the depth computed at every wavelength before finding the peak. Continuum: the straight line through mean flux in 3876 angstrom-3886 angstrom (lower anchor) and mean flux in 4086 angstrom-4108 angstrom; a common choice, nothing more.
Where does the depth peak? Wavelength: 3968.0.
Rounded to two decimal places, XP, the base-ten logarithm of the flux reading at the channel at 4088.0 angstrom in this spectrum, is 1.50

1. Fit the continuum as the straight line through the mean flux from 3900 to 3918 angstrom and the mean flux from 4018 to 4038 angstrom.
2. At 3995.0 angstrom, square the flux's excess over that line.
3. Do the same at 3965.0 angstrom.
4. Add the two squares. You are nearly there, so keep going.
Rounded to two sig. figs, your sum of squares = 36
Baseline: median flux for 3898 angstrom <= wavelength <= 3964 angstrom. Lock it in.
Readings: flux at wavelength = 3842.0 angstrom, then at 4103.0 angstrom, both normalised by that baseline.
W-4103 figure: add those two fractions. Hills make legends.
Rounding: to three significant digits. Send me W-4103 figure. 1.67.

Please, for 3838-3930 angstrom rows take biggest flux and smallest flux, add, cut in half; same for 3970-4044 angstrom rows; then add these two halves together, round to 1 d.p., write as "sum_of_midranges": 49.9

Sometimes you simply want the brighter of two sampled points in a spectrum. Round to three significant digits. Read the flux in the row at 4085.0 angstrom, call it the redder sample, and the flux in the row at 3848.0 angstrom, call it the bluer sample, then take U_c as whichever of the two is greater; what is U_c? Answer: 29.9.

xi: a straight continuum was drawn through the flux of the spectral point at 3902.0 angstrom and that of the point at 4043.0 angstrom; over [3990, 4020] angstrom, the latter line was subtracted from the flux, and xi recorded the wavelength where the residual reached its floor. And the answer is 4004.0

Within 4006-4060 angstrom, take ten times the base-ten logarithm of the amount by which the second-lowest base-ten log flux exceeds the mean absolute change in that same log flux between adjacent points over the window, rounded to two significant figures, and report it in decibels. 1.6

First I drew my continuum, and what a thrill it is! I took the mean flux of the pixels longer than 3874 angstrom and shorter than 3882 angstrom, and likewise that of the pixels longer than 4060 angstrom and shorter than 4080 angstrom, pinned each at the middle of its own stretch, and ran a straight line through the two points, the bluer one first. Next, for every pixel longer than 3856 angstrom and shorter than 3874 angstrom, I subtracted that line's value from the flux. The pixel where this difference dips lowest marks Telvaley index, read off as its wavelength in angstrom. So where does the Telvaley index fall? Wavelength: 3872.0 angstrom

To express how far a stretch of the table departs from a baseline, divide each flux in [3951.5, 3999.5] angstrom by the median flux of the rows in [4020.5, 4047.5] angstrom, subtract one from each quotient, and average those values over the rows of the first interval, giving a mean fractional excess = -0.11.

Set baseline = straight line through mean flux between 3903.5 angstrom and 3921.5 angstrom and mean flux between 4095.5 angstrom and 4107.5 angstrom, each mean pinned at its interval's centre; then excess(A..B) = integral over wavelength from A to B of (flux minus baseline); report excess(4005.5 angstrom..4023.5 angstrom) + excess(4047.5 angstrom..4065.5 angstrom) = 184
